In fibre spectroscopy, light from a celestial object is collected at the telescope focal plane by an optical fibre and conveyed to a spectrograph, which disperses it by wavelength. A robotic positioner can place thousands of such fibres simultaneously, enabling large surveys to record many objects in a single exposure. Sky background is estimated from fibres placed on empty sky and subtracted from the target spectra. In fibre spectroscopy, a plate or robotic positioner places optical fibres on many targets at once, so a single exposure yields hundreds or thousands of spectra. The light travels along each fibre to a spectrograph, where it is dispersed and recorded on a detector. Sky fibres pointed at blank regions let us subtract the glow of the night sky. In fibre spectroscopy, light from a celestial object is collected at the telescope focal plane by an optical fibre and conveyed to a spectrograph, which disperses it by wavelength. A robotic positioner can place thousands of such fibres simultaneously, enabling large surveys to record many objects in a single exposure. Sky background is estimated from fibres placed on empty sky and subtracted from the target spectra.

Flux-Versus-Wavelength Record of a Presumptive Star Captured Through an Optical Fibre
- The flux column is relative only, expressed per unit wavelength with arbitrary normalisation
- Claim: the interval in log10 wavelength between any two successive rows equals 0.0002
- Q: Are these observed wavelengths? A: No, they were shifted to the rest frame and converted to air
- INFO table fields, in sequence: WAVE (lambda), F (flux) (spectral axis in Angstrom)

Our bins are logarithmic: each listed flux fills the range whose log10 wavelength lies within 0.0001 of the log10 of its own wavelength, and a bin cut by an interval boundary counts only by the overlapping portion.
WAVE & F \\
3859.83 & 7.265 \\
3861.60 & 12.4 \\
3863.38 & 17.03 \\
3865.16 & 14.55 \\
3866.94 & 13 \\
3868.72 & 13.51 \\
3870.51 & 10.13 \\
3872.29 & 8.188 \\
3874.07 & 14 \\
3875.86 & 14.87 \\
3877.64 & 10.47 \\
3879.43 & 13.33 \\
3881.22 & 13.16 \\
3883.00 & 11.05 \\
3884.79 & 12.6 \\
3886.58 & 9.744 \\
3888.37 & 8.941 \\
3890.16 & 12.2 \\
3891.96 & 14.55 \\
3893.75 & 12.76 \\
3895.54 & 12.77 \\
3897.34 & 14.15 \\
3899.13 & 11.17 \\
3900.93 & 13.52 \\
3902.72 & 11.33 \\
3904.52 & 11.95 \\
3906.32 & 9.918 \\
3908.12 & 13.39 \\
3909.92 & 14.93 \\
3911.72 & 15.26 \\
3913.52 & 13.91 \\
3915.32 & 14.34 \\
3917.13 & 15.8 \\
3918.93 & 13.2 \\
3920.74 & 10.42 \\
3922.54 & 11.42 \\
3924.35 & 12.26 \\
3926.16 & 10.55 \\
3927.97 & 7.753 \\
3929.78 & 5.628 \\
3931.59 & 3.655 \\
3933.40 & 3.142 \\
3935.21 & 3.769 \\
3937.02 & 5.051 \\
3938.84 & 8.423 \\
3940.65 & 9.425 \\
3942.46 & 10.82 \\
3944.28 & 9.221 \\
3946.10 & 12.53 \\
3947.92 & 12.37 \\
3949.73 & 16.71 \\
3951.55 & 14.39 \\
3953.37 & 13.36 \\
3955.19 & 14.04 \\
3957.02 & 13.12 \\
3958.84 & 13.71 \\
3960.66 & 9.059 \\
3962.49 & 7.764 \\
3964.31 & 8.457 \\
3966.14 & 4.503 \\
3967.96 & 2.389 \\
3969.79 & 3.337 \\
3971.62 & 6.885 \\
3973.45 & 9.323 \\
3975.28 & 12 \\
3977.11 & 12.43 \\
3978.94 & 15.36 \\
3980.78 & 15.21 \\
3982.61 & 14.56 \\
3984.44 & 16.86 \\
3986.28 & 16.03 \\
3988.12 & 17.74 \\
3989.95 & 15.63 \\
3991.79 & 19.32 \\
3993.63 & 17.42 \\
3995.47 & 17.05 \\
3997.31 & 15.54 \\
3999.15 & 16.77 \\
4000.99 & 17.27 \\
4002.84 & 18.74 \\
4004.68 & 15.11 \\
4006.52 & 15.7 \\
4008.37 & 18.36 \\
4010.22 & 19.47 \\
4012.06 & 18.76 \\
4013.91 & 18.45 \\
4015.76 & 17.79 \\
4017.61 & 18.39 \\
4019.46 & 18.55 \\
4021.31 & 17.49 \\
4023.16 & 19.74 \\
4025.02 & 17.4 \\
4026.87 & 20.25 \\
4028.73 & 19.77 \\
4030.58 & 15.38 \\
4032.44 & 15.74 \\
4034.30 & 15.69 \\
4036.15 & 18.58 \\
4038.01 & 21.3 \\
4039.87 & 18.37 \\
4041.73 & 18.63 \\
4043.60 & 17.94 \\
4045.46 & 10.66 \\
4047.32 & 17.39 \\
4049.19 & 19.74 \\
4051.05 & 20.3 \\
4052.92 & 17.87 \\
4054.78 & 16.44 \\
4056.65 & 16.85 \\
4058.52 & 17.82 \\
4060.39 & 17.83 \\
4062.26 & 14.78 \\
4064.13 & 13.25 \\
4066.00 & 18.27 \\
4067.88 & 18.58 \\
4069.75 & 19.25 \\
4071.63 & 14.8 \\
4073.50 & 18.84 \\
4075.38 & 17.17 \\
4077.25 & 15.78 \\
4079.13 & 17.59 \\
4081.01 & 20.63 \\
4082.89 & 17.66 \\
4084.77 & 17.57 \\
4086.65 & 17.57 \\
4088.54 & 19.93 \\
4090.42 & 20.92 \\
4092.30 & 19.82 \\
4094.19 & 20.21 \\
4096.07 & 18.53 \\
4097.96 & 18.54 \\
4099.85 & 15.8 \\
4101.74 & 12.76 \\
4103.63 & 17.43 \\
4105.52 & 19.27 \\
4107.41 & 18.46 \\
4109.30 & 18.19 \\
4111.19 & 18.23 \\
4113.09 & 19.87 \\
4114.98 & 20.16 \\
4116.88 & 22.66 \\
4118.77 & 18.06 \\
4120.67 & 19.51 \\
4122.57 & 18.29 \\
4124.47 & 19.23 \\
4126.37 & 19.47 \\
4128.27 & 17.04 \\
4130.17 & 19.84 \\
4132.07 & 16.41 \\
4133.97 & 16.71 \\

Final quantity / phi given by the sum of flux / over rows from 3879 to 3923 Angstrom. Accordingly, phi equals 316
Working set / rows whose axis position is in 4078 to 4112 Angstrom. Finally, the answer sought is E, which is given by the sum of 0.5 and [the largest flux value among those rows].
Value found 21.4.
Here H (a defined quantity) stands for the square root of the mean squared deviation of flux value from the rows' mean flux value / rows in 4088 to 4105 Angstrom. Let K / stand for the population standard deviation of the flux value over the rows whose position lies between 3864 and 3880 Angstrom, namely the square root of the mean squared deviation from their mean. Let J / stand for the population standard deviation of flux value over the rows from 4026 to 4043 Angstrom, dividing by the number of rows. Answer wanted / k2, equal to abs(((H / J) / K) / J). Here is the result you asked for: 0.27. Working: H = 2.4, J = 2.0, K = 2.2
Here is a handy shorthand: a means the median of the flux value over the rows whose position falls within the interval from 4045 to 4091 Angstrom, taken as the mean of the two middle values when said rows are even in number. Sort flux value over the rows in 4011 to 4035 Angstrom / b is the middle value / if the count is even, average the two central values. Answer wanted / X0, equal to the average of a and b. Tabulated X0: 18.0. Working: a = 17.7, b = 18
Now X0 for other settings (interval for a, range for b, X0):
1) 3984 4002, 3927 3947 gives 12.4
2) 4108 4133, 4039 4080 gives 18.5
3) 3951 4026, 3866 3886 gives 14.3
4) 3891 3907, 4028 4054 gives 15.5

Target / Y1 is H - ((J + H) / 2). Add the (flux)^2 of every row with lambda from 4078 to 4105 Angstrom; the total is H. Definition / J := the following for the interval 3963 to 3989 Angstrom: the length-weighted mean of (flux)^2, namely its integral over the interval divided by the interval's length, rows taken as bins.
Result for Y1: 2278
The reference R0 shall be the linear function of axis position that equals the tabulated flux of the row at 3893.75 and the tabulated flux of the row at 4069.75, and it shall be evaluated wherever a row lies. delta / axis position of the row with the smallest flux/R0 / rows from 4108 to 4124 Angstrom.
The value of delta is 4118.77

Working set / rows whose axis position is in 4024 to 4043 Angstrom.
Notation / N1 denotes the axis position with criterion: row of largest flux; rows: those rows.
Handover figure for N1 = 4038.01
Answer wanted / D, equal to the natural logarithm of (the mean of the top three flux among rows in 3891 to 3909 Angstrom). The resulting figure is 2.64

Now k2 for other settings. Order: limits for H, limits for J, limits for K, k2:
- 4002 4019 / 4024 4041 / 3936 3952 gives 0.10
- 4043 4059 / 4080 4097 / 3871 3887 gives 0.75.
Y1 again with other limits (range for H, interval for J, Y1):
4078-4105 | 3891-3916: 2265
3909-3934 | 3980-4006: 808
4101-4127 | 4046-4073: 2322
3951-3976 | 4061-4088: 584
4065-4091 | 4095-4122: 2162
